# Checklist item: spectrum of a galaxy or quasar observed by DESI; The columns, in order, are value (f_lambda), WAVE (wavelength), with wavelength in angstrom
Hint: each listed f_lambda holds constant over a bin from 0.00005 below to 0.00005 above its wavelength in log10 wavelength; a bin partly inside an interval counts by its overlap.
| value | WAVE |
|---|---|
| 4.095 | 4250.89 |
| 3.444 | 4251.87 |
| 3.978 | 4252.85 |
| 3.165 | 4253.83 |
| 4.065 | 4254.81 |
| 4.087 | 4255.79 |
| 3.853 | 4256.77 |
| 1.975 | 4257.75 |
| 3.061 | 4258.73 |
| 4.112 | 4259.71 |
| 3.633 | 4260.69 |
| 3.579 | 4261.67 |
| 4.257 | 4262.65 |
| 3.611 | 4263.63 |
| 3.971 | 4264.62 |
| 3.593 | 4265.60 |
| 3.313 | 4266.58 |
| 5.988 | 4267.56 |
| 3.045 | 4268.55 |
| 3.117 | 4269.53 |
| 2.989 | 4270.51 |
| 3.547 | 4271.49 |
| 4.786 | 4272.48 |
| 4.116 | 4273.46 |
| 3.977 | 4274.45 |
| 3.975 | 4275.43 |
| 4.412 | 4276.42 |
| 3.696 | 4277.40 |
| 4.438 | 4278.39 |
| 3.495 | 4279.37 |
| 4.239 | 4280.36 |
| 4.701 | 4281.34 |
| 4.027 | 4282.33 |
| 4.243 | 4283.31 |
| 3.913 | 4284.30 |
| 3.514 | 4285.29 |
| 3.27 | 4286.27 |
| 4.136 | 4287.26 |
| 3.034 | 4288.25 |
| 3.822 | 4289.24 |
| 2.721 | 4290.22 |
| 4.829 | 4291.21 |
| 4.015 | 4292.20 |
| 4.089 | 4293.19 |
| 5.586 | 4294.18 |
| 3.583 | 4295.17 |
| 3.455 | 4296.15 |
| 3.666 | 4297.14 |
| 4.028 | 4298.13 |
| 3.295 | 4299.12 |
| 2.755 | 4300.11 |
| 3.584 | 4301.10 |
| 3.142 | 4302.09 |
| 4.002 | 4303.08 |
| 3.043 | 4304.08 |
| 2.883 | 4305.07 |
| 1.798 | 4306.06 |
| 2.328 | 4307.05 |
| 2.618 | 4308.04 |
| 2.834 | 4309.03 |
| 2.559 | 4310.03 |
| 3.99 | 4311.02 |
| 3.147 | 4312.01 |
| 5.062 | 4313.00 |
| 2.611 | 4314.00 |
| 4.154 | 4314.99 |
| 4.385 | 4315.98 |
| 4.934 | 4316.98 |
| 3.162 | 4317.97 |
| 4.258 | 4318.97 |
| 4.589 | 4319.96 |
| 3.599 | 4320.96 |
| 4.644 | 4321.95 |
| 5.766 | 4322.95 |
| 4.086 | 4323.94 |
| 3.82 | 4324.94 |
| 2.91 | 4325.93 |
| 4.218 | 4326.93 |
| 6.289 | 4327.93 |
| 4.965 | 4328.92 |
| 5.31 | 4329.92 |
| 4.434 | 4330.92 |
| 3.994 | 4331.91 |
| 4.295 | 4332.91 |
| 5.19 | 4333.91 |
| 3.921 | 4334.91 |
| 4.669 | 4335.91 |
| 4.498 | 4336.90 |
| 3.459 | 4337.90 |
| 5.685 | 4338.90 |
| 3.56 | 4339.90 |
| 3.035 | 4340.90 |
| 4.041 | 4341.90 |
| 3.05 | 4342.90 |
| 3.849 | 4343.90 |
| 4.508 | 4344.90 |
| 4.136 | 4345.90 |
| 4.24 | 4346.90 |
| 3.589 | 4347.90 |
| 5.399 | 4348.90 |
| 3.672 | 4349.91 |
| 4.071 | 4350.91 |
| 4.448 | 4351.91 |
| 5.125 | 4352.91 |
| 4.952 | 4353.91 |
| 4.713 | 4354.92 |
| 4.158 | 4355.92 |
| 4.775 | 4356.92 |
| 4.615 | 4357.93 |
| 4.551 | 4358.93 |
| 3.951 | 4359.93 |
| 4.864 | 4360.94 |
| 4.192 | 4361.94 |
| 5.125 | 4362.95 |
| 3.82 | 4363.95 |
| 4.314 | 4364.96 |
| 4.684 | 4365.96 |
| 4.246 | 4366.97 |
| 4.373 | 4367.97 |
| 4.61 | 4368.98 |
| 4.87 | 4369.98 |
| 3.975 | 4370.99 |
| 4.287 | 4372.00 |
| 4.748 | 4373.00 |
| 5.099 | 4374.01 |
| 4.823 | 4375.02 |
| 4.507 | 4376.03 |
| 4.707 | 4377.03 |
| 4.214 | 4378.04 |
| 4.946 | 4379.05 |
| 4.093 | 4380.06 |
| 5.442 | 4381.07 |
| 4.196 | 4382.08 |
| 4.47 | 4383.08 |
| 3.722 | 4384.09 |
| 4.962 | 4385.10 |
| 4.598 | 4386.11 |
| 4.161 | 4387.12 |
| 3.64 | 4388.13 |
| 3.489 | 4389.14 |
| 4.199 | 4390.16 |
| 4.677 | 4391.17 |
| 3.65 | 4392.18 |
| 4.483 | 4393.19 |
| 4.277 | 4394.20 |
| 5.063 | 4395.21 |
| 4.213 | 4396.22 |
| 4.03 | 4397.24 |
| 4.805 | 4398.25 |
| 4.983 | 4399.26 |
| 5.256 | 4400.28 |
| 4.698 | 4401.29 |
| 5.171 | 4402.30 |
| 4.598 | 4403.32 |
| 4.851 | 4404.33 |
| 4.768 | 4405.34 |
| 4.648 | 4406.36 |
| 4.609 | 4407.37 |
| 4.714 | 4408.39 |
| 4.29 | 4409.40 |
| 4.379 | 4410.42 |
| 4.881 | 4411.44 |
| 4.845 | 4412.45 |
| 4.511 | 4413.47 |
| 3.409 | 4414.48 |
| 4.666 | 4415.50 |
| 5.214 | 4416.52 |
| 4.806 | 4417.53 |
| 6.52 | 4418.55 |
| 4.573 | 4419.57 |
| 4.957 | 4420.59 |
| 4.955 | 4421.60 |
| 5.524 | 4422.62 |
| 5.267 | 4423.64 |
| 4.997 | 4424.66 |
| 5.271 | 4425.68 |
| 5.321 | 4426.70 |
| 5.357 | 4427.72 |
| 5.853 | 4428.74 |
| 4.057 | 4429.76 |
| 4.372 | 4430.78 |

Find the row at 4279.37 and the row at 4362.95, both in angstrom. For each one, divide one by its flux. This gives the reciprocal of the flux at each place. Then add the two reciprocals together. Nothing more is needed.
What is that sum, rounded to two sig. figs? 0.48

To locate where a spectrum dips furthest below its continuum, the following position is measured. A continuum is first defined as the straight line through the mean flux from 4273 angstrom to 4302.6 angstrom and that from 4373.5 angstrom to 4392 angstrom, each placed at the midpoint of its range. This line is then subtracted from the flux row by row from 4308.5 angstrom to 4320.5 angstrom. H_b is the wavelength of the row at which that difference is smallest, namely 4310.03 angstrom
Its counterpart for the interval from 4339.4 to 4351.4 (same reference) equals 4340.90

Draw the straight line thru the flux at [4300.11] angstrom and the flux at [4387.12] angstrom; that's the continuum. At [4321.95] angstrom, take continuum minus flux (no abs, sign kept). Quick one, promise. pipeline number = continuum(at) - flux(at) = -1.5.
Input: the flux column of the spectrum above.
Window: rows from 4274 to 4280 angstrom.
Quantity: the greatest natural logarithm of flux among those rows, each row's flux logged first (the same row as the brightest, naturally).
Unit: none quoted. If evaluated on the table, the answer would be 1.49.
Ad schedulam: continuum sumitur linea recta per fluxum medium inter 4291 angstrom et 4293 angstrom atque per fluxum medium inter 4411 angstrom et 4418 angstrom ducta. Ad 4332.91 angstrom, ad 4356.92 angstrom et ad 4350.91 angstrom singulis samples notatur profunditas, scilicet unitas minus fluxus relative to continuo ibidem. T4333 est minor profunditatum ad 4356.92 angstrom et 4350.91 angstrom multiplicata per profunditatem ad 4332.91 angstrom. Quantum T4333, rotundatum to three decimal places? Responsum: -0.002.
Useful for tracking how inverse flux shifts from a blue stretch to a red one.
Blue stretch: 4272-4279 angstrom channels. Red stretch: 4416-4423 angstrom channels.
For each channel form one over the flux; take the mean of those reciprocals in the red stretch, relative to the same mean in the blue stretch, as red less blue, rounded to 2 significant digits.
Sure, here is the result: -0.046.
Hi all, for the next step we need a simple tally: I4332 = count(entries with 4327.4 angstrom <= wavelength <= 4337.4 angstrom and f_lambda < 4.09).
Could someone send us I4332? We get 2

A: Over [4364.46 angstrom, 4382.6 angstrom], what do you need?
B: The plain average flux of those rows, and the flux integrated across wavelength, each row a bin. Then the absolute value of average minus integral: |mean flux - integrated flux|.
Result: 78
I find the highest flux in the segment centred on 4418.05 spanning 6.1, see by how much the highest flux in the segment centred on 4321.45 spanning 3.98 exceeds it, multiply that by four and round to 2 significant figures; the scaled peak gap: -3.0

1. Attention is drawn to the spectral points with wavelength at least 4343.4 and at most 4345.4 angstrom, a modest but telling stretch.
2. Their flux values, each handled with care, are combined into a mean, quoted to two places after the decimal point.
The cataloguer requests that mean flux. 4.18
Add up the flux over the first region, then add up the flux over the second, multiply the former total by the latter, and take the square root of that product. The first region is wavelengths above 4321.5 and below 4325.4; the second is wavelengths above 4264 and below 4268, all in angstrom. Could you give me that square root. 17.6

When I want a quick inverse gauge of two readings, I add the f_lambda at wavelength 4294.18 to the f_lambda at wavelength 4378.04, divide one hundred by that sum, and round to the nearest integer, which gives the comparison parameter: 10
